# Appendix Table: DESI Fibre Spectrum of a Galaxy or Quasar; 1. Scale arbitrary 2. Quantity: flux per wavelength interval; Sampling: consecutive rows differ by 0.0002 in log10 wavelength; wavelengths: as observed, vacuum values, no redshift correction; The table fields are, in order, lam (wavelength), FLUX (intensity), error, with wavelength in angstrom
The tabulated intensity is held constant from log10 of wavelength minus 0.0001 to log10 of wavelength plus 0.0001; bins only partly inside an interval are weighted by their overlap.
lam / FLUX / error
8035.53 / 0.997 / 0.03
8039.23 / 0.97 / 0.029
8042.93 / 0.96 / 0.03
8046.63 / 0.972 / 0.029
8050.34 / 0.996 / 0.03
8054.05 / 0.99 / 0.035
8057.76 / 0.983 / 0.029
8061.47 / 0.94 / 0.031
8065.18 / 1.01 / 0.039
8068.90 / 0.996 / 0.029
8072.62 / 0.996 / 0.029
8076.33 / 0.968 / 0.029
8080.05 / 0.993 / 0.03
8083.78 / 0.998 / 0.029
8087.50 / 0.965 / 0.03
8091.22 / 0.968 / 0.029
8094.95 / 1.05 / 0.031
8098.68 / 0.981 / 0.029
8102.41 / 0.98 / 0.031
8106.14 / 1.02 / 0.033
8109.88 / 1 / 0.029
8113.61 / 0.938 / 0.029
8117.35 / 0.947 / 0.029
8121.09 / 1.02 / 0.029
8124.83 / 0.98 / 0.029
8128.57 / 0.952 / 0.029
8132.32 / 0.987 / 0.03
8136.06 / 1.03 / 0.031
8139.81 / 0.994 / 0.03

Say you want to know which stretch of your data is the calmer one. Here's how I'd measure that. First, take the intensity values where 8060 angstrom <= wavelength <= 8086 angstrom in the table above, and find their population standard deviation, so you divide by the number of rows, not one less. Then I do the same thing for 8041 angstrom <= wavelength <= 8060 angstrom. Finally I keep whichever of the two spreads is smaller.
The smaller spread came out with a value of 0.0129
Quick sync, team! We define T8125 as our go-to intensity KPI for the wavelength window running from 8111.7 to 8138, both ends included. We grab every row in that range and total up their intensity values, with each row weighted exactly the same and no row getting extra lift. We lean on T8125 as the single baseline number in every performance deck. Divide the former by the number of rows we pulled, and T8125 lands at 0.979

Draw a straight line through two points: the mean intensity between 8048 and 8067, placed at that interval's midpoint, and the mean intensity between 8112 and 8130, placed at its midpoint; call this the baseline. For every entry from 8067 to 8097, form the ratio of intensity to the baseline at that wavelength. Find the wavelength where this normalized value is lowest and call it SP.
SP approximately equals 8087.50 angstrom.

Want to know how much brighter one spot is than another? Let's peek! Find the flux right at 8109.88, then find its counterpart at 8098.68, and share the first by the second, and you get 1.02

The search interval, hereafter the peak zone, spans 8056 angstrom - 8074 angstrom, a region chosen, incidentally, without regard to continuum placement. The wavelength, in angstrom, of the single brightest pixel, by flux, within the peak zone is 8065.18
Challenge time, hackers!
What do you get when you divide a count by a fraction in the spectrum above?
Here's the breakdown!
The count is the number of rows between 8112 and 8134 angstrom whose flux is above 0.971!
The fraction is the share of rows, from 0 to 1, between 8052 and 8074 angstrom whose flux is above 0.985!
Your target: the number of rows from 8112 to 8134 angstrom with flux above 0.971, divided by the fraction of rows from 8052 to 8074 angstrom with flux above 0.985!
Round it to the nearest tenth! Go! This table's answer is 4.5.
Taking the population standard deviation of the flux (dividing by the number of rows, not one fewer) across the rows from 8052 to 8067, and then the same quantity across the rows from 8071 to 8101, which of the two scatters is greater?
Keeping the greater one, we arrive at 0.0259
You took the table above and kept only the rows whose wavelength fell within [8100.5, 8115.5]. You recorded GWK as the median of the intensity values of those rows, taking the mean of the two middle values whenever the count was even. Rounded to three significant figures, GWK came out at 0.990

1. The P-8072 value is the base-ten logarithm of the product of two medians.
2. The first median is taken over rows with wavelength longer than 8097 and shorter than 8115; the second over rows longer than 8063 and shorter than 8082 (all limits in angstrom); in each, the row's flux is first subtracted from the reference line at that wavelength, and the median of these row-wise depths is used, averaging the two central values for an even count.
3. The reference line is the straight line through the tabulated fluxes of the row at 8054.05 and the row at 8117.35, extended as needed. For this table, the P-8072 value -3.37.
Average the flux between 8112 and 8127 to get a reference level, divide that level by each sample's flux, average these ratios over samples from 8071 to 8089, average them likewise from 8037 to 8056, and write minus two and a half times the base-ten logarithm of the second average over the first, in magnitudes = -0.007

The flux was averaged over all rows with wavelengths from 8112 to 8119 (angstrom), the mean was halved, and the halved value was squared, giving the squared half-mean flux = 0.222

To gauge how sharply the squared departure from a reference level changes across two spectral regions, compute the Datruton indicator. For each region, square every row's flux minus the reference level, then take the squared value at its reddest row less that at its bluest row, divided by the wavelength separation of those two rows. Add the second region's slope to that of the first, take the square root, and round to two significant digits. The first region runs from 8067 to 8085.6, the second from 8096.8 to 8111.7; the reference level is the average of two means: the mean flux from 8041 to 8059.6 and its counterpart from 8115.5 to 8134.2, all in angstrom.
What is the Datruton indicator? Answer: 0.0067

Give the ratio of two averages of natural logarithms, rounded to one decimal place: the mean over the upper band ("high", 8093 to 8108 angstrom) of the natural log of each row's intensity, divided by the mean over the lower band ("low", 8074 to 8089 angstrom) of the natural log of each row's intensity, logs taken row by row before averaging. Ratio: -0.4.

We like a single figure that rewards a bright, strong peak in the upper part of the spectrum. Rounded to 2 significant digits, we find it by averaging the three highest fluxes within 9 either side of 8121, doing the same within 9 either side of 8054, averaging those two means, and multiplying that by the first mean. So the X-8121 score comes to 0.97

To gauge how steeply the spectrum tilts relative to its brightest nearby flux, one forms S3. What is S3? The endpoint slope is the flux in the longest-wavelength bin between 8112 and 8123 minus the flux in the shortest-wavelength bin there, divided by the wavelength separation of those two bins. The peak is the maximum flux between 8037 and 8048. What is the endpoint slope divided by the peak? 0.011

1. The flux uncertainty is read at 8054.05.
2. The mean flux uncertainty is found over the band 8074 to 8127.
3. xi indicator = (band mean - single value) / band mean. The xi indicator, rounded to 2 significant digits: -0.18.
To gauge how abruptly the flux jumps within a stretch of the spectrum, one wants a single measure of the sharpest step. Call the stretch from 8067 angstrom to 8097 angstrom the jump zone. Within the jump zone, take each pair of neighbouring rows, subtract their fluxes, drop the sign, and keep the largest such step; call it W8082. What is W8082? 0.082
